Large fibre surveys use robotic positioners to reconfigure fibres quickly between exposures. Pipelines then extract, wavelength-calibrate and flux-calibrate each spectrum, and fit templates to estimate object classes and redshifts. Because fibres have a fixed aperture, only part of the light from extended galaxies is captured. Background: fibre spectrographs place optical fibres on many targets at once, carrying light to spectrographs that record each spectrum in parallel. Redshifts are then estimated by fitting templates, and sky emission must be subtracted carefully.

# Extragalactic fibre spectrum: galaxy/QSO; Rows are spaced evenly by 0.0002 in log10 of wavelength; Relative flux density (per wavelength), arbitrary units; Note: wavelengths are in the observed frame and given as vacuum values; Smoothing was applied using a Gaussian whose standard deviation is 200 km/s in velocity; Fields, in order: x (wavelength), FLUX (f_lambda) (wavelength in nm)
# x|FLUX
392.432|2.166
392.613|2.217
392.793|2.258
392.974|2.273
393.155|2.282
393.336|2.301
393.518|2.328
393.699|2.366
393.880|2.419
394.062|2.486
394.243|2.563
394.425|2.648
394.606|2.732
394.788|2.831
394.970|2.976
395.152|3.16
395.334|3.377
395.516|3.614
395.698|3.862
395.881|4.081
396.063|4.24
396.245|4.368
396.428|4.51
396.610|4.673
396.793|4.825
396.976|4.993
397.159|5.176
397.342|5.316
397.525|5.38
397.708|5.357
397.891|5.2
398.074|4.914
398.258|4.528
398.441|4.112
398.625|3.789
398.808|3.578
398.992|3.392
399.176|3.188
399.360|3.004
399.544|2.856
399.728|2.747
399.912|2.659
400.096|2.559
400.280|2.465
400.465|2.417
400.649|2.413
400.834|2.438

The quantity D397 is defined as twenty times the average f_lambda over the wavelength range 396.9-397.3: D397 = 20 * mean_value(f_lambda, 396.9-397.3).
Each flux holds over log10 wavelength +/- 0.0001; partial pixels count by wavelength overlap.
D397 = 102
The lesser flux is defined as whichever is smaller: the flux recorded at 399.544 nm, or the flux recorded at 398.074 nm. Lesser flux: 2.86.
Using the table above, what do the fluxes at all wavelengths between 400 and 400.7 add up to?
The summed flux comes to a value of 10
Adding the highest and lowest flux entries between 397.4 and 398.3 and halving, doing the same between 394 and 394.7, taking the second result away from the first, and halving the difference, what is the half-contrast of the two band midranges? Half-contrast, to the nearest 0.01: 1.17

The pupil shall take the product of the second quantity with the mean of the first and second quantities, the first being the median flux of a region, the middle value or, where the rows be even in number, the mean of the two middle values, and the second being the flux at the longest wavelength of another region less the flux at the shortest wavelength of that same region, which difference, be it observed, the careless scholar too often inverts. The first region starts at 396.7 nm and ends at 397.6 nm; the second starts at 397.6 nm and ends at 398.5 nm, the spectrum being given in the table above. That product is -2.4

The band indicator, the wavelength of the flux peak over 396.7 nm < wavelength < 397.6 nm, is 397.525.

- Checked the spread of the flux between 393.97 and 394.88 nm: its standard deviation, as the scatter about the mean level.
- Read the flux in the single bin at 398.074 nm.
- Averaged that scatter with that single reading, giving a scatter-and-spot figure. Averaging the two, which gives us 2.52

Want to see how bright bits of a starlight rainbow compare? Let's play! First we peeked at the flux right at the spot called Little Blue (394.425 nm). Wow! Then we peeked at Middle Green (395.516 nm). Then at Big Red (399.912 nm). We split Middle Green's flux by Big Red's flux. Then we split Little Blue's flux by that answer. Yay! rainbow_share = 1.9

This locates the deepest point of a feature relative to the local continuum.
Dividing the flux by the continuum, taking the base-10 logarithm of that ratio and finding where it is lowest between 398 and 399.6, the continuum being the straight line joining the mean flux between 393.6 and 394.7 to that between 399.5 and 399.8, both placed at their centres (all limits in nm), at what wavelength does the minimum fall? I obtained 399.544 nm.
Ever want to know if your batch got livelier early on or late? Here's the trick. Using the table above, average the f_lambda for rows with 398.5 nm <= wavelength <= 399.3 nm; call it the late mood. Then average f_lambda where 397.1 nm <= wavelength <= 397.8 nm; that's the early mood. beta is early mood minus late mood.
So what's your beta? 1.8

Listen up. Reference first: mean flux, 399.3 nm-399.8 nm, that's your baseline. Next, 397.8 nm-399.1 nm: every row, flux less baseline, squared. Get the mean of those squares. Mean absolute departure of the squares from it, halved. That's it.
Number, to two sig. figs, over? 0.82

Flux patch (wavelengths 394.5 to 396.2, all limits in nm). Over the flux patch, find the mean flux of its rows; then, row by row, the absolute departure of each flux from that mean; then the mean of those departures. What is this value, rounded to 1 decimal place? 0.5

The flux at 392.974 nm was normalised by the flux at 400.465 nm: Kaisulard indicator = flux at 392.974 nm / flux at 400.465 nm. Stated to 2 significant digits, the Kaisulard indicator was 0.94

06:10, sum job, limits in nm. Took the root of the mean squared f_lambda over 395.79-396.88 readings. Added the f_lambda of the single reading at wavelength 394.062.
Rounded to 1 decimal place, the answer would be 6.9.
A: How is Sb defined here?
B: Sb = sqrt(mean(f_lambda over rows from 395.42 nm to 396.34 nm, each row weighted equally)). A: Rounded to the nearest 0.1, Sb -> 2.0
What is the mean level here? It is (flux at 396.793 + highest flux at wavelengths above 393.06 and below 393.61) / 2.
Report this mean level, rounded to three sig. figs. 3.58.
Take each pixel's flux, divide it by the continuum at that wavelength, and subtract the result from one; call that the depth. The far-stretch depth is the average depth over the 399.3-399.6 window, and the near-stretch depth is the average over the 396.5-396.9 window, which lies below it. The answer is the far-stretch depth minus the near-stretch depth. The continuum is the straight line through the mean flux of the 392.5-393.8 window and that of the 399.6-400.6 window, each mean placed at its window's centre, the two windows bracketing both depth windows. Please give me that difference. 0.80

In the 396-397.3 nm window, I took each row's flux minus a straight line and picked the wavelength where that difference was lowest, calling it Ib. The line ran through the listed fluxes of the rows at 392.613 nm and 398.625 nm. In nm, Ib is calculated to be 396.063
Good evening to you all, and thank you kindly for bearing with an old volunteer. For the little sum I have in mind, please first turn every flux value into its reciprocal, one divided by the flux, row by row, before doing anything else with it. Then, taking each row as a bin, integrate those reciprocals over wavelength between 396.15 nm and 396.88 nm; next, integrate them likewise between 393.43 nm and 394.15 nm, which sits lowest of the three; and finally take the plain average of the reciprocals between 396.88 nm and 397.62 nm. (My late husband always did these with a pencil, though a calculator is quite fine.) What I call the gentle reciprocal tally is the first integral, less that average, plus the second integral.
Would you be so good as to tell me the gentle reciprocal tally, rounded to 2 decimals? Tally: 0.27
